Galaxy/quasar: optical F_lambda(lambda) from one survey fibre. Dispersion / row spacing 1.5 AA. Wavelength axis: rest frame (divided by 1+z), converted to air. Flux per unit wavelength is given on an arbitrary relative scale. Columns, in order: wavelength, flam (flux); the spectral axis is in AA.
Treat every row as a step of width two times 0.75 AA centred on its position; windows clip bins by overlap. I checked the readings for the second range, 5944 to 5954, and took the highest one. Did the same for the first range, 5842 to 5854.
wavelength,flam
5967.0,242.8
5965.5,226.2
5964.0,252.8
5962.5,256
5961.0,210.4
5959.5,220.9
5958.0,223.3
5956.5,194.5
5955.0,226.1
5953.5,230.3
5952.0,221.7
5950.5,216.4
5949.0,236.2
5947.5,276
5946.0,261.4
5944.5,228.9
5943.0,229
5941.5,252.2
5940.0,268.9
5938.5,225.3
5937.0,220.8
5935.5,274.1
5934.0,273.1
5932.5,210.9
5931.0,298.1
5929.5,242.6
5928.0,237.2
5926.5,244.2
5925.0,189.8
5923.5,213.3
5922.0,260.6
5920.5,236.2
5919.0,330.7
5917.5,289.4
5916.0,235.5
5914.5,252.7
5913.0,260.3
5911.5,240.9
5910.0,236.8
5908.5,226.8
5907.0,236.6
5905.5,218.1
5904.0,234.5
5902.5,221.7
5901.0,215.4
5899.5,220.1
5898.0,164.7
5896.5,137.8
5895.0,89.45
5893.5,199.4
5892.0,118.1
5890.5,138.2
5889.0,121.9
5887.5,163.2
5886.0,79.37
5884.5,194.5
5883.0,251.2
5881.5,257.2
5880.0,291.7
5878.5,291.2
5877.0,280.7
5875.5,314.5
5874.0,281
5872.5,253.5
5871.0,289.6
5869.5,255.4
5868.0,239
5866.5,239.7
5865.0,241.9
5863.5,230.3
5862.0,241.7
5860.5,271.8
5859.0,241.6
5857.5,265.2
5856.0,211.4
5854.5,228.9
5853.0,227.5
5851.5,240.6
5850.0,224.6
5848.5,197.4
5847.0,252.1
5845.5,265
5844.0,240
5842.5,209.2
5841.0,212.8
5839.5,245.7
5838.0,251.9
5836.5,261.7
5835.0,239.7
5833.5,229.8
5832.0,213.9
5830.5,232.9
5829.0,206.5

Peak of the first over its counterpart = 0.96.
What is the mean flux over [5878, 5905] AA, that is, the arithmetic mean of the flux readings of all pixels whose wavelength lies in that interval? 188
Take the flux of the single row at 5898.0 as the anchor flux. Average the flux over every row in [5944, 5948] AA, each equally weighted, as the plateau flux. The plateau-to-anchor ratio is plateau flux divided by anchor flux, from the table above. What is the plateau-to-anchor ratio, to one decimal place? 1.6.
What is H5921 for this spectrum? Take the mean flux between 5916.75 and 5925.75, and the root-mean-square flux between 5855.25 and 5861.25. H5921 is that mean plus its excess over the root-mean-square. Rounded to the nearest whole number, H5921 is 258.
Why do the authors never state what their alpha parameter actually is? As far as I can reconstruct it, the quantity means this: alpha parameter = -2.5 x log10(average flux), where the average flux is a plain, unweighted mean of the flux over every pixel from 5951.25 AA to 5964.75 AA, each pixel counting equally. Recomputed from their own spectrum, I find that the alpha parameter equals -5.89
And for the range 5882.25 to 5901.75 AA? -5.52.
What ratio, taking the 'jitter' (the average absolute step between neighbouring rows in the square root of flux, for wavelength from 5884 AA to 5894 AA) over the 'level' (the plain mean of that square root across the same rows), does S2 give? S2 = 0.22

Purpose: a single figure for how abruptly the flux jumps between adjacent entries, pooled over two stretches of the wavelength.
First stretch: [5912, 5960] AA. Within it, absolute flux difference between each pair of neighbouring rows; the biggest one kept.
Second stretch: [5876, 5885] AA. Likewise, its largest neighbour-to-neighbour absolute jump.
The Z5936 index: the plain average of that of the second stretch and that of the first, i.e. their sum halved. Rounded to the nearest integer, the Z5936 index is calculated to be 76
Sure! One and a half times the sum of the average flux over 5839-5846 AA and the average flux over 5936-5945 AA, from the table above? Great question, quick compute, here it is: 708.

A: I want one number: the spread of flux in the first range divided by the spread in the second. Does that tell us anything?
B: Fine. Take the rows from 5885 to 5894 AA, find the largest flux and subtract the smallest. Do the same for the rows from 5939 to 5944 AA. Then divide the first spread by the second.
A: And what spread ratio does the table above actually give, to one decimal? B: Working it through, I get 3.0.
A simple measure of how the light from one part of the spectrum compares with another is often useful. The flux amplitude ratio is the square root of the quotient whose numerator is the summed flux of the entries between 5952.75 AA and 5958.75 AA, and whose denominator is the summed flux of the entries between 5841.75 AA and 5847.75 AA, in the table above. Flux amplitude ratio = 0.95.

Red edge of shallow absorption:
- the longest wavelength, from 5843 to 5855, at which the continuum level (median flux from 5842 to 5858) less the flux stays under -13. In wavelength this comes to 5847.0 AA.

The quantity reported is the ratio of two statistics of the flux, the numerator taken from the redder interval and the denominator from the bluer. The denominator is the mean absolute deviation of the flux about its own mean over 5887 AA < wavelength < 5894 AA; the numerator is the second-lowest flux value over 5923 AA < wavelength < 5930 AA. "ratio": 8.0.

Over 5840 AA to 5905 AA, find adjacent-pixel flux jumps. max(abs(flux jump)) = 115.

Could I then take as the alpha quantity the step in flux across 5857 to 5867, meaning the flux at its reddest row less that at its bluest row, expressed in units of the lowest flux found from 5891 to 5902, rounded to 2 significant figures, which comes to -0.29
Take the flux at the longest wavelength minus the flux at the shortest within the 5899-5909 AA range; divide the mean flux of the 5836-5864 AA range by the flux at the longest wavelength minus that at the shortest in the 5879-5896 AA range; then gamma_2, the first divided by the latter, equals -6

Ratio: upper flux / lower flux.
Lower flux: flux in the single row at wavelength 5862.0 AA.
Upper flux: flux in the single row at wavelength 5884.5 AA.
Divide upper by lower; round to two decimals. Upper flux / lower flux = 0.80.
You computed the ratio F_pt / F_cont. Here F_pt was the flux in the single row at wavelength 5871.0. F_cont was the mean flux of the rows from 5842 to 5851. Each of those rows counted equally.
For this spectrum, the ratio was 1.25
